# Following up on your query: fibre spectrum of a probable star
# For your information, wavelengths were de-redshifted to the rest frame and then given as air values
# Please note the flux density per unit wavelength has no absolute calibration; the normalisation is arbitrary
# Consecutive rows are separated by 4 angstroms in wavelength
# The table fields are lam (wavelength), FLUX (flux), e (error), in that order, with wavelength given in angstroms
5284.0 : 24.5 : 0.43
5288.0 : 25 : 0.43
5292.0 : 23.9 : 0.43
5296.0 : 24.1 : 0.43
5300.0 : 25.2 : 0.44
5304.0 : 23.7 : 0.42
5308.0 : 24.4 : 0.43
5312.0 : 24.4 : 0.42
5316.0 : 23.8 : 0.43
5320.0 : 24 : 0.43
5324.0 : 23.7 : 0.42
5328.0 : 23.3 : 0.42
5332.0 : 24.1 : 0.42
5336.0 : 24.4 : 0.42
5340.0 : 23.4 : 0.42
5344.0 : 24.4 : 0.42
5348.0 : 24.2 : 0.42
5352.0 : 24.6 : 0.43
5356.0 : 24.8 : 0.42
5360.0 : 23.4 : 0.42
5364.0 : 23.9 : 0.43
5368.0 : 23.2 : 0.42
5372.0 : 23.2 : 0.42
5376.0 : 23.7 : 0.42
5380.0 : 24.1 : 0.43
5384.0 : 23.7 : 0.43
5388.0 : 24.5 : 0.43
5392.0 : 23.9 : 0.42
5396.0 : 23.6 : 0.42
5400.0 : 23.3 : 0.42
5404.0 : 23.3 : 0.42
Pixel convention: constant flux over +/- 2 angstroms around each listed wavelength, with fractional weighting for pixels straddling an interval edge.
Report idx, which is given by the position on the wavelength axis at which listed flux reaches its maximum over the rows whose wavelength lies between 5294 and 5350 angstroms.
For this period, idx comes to 5300.0 angstroms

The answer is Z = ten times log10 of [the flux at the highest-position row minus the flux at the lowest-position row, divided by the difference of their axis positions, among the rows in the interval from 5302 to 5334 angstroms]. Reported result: -18.5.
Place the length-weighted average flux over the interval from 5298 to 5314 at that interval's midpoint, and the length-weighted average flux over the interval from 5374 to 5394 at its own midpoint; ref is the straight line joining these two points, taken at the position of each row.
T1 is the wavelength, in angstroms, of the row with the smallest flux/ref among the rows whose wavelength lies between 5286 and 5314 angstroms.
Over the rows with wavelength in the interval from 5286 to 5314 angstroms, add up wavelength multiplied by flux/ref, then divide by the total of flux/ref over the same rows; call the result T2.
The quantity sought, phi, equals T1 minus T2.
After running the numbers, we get 4.0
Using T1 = 5304.0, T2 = 5300.0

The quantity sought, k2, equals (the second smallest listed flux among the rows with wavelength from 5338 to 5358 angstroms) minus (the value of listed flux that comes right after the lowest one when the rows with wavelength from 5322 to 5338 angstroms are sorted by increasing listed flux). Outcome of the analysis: 0.50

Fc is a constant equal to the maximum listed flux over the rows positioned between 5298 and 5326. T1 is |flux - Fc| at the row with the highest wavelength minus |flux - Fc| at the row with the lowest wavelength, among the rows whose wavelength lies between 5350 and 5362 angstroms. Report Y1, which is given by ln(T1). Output 0.2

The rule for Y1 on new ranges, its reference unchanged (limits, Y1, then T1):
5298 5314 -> -0.2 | 0.8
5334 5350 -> -1.6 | 0.2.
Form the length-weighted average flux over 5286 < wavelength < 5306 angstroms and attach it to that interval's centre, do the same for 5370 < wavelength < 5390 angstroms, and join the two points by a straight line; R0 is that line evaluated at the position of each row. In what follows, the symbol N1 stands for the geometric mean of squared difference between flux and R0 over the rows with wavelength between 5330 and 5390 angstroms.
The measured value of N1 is 0.085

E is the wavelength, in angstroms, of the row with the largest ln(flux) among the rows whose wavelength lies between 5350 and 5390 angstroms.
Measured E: 5356.0 angstroms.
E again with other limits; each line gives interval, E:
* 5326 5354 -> 5352.0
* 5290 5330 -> 5300.0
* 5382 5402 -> 5388.0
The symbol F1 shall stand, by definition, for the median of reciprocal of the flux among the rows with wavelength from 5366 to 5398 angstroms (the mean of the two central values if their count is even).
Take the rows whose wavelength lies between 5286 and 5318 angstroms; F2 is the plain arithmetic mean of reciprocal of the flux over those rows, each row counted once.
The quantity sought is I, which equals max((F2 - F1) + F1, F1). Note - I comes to 0.0422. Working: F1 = 0.0422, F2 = 0.0411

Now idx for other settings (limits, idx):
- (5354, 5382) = 5356.0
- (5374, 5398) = 5388.0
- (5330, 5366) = 5356.0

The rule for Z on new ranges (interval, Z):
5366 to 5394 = -15.4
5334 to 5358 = -17.0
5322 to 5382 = -21.5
